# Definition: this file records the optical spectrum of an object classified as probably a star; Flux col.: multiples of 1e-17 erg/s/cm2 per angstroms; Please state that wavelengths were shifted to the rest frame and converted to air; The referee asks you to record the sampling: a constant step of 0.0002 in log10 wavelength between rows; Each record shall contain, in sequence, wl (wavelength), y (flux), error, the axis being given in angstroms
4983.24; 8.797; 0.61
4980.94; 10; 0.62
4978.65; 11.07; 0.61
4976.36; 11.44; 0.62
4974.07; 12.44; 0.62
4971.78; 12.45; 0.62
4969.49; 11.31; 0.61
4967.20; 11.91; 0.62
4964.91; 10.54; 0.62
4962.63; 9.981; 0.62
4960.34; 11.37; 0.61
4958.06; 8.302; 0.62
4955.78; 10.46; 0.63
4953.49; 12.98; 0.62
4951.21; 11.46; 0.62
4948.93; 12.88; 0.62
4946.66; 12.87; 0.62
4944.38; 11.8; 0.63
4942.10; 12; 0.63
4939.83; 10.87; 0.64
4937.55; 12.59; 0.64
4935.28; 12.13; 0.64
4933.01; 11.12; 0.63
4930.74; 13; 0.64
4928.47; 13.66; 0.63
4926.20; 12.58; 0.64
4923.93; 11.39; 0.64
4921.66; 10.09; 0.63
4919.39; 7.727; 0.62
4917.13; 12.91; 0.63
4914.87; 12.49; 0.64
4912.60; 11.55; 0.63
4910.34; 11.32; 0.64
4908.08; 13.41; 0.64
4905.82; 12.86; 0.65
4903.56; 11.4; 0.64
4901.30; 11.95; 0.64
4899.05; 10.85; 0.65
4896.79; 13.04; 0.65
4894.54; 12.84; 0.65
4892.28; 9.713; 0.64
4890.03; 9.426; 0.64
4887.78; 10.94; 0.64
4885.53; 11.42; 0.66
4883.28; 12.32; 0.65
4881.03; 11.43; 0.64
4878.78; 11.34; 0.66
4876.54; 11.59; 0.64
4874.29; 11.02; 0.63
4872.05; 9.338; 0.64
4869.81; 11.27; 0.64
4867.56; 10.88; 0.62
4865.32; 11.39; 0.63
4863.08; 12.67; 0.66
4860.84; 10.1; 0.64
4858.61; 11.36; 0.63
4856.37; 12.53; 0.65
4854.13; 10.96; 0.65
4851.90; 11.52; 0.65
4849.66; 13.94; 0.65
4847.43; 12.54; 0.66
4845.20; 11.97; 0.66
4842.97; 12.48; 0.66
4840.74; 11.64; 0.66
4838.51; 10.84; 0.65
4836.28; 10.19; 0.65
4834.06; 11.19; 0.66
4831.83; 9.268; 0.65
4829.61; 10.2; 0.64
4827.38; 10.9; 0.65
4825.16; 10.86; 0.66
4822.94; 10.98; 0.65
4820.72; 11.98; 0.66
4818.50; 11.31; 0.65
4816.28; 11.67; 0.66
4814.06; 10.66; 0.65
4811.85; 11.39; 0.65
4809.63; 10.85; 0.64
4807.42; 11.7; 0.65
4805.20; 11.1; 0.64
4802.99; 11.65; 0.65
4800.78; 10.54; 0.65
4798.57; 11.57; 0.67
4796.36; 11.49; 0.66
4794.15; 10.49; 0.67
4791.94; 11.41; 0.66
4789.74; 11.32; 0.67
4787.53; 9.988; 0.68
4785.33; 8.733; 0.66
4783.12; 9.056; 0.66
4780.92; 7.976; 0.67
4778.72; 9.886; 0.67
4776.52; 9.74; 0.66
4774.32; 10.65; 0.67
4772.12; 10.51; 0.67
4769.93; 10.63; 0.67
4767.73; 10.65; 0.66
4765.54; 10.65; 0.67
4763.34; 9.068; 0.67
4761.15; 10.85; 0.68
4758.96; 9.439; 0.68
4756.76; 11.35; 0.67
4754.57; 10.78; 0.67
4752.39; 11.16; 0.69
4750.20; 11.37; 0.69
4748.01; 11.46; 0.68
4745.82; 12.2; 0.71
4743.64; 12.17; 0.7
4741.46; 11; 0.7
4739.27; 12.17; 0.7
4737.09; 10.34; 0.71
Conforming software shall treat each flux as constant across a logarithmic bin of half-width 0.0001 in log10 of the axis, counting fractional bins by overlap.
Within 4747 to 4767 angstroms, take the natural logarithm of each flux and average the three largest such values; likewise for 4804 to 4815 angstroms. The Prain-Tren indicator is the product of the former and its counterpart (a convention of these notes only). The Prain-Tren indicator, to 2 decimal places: 5.92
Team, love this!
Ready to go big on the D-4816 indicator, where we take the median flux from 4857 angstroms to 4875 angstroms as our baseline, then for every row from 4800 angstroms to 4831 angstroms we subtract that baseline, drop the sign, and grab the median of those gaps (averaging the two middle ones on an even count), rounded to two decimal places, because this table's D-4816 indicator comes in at 0.39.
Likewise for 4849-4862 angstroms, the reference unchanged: 0.71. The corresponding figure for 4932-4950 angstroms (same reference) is 0.92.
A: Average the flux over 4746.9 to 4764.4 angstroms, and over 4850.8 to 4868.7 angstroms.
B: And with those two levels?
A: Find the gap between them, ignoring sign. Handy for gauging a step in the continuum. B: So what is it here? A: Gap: 0.74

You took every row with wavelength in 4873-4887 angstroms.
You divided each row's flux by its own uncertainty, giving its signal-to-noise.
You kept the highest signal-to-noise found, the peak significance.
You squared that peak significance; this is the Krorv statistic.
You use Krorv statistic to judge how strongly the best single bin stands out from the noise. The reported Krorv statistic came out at 359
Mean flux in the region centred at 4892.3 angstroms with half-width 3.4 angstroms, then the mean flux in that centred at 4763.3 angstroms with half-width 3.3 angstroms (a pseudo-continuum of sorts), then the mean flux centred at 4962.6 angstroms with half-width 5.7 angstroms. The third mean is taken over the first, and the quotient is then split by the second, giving 0.096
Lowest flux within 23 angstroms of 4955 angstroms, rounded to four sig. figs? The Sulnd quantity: 8.302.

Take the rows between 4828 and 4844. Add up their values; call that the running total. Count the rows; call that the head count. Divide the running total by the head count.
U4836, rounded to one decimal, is 10.8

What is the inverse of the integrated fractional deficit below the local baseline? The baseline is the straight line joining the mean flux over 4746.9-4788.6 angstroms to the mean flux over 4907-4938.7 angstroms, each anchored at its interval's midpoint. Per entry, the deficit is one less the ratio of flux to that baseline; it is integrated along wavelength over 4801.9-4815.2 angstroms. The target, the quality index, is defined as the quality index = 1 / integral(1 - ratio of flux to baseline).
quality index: -1.4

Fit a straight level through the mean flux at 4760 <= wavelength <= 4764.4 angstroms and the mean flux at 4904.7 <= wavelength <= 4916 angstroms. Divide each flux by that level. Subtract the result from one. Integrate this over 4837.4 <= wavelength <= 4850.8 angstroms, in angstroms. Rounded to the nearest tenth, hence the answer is -1.1 angstroms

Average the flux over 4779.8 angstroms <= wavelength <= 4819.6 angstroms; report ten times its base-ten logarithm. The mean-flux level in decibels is 10.3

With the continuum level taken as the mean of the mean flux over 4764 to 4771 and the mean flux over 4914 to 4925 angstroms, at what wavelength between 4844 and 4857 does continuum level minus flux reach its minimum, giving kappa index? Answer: 4849.66 angstroms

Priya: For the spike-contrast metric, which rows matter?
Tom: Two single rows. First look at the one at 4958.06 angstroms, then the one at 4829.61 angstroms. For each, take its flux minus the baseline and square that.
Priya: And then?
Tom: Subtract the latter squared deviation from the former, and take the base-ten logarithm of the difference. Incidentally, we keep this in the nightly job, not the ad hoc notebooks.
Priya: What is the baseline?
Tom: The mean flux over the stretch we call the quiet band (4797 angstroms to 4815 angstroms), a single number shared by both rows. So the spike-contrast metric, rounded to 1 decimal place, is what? 0.9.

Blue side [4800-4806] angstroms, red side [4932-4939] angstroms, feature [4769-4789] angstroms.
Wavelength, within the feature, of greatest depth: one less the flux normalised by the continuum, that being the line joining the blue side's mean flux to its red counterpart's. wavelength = 4780.92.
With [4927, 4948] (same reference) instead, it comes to 4939.83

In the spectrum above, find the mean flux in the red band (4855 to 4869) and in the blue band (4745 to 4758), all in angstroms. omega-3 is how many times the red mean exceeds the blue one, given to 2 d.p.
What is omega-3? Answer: 1.01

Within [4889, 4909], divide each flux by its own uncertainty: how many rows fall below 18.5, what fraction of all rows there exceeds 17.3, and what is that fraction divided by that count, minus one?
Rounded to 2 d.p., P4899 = -0.83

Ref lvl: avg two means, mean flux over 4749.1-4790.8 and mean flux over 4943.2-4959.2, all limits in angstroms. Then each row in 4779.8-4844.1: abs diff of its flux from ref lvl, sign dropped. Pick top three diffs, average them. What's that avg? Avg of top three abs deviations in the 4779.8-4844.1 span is 2.3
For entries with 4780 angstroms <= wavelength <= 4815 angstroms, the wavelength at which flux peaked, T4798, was 4807.42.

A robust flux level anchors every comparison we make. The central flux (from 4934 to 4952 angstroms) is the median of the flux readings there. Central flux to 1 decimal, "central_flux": 12.1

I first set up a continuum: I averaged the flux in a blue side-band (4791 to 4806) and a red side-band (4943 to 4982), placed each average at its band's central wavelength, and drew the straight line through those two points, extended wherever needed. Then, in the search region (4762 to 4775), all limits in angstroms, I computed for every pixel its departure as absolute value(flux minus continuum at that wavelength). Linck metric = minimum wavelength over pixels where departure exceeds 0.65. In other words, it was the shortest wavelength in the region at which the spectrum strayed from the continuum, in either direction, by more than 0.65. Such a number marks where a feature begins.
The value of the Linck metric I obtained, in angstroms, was 4763.34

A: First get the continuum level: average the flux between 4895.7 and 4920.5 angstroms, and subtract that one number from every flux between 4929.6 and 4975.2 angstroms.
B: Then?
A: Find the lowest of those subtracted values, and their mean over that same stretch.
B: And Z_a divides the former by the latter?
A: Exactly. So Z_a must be 23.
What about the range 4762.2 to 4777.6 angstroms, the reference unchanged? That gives 2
